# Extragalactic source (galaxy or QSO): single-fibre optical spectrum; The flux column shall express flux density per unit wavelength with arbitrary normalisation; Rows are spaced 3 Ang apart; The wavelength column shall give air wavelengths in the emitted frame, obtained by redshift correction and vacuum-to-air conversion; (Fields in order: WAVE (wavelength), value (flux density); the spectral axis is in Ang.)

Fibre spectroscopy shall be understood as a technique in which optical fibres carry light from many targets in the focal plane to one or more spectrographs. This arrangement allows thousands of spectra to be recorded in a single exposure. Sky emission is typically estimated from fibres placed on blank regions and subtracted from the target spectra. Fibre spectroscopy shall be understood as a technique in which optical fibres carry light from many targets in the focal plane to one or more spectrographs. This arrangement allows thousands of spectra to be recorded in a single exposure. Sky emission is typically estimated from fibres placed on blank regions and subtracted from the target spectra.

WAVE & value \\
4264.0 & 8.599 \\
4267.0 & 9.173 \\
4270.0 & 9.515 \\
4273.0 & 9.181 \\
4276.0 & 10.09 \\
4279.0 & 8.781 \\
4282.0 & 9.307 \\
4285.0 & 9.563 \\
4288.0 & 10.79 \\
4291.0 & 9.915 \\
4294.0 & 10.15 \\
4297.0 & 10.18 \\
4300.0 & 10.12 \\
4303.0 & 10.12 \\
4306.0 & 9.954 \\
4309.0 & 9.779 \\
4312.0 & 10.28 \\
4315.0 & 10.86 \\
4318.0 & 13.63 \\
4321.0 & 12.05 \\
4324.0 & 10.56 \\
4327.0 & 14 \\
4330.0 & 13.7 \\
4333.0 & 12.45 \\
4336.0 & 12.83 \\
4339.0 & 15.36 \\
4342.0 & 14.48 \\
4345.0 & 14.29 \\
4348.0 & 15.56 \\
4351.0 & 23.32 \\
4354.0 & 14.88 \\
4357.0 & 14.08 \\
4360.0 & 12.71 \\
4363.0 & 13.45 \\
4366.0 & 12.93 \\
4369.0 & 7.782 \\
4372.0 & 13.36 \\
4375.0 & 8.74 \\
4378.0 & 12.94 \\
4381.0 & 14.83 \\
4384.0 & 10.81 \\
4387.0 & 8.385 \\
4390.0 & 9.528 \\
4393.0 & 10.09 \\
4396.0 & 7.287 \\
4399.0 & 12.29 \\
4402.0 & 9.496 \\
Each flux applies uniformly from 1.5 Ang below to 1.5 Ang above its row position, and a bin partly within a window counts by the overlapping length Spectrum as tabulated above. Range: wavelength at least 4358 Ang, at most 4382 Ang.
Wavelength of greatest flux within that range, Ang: 4381.0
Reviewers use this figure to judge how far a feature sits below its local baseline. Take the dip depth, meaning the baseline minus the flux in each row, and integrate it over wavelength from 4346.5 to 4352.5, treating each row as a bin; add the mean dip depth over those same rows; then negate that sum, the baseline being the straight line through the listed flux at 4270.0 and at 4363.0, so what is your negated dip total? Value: 46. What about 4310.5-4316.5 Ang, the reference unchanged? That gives -5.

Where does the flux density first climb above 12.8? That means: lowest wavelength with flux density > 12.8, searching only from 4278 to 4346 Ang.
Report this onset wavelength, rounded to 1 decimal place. 4318.0 Ang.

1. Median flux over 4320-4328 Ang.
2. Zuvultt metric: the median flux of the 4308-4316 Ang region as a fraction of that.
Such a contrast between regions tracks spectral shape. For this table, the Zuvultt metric 0.85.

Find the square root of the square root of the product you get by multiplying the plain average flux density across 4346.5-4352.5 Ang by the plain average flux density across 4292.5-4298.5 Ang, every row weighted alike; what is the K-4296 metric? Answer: 3.75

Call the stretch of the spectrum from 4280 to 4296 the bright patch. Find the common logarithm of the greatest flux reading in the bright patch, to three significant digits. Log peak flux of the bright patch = 1.03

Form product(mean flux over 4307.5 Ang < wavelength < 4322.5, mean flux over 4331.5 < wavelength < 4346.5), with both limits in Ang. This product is 157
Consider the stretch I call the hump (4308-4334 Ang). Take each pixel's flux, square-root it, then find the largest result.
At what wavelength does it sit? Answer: 4327.0 Ang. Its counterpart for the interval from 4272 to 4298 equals 4288.0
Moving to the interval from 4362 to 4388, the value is 4381.0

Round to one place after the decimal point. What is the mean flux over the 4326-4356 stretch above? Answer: 15.1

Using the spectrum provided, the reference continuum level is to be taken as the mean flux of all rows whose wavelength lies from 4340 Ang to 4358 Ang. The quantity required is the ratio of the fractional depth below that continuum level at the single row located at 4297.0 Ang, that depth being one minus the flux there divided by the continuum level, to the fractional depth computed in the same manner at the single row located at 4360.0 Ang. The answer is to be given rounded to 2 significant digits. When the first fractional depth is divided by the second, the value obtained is 1.7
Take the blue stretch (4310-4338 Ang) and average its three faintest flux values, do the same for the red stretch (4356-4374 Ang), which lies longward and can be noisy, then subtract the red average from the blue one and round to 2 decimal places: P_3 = -0.57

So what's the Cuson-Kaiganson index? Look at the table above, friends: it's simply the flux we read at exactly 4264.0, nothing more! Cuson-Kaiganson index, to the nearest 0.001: 8.599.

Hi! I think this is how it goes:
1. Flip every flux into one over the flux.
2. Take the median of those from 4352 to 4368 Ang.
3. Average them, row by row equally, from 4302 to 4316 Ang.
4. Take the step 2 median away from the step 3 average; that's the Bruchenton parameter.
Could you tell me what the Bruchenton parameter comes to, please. 0.024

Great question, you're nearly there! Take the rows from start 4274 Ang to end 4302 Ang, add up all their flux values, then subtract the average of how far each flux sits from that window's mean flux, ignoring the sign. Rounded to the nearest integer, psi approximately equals 88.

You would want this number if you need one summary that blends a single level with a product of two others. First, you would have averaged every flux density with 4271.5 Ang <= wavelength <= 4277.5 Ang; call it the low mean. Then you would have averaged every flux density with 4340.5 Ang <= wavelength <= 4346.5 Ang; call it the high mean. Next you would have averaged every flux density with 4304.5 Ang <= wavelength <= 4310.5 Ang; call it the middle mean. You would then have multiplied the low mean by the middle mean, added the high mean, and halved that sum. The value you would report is 55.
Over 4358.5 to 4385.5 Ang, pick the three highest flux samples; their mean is 13.9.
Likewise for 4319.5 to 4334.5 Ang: 13.4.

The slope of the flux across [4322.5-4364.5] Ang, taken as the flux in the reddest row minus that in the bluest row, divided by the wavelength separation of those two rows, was 0.074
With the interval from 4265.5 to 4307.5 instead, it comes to 0.020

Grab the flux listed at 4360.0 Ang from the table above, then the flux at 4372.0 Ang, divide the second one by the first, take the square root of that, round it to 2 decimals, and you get 1.03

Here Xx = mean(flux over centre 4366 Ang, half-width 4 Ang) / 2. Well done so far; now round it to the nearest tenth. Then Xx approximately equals 5.7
